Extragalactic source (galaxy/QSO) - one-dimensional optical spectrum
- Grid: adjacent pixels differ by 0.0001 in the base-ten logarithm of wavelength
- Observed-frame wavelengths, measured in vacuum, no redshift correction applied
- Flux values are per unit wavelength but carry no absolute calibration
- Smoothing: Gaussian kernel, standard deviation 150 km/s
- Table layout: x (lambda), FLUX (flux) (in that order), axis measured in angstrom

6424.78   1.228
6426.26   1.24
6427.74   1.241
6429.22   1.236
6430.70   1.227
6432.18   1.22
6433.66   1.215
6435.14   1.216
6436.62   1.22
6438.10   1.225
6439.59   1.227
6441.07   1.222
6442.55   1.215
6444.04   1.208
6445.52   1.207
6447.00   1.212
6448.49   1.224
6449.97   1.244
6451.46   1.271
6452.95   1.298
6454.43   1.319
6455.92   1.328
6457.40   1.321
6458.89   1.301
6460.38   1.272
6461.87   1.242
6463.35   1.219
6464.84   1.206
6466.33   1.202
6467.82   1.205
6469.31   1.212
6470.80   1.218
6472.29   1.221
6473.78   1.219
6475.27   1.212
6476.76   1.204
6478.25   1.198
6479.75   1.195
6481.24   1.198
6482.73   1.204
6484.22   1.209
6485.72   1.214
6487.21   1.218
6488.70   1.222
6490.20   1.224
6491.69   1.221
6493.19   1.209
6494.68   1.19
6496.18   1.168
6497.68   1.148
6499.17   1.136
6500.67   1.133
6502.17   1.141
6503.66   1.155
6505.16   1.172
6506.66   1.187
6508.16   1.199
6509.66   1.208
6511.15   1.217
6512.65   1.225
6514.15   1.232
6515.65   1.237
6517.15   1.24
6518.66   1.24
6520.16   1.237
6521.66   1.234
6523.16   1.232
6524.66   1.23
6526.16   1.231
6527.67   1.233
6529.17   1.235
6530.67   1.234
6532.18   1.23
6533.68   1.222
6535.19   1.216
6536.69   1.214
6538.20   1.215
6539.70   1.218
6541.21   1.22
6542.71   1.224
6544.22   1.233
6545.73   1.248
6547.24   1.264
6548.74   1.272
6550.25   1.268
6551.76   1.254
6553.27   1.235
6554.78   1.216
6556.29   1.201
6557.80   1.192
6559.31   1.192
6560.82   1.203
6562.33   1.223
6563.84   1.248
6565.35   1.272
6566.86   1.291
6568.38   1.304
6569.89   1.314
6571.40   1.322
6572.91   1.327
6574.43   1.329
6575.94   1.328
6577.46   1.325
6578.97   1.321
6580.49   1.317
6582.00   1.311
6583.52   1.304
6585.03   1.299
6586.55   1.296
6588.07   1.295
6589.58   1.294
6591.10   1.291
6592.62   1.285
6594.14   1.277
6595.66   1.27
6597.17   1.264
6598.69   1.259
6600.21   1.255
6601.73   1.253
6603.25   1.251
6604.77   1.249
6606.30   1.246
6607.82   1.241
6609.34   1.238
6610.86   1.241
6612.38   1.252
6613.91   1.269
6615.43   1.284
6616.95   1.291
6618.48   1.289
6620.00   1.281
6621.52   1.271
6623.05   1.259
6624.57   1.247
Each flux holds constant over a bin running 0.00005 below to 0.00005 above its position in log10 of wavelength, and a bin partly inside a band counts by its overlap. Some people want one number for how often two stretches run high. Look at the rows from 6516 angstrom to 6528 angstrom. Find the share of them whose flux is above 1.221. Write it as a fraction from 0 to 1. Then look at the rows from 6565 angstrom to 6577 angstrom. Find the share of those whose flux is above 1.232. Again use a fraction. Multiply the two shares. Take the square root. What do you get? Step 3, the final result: 1.00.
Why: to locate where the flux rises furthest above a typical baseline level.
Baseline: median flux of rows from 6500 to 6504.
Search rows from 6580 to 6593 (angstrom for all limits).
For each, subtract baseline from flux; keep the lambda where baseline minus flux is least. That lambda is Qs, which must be 6580.49 angstrom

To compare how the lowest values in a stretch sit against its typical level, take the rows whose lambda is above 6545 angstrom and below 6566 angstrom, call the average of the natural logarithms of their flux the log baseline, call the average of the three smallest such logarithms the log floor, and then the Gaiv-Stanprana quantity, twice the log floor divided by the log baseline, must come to 1.69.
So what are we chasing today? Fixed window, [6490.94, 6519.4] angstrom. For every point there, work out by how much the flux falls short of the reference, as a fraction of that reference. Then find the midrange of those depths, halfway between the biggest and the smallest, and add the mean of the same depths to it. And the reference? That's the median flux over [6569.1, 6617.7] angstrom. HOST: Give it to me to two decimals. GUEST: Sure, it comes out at 0.15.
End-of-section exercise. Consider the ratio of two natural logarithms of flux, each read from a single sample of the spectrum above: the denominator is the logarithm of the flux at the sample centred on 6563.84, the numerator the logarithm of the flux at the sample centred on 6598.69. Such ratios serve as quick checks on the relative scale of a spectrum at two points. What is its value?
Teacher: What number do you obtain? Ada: 1.0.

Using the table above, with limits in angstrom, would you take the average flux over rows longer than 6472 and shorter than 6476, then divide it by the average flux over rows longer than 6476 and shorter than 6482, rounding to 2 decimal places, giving 1.02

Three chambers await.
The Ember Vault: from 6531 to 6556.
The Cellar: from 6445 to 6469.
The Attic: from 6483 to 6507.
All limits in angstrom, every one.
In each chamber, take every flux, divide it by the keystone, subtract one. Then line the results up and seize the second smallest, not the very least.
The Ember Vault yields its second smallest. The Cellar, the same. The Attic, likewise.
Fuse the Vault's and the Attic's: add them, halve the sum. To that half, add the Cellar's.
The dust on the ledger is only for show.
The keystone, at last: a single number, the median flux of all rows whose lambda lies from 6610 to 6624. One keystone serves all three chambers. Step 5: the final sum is -0.127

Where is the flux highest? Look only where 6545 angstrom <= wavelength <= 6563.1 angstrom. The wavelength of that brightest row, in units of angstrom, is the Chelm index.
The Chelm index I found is 6548.74 angstrom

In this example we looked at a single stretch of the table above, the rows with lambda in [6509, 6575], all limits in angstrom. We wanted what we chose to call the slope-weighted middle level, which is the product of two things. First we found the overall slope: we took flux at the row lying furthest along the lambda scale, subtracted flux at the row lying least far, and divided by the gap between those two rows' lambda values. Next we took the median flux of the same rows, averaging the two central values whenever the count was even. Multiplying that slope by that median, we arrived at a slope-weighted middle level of 0.002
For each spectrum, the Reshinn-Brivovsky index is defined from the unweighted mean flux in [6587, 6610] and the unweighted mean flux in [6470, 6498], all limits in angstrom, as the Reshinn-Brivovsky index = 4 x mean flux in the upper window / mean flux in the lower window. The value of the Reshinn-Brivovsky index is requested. 4.20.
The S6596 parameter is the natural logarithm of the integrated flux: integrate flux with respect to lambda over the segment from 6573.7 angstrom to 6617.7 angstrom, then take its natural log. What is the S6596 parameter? 4.0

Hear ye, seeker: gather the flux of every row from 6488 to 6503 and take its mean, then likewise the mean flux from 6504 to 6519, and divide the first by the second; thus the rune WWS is 0.97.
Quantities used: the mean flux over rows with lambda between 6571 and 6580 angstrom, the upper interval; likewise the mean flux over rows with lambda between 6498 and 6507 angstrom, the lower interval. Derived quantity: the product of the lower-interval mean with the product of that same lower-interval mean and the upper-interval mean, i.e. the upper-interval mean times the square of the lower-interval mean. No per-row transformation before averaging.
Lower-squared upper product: 1.76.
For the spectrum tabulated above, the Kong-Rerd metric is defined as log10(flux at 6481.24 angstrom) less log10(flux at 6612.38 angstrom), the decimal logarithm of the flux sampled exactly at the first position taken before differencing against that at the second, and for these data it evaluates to -0.019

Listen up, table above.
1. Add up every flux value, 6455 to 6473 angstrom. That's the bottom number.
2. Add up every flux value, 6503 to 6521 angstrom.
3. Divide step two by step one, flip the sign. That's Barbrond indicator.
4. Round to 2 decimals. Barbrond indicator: -0.97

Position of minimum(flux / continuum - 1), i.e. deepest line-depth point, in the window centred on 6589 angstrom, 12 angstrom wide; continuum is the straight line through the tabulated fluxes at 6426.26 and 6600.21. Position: 6594.14 angstrom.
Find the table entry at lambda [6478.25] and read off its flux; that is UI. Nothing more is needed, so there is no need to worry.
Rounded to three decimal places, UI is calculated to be 1.198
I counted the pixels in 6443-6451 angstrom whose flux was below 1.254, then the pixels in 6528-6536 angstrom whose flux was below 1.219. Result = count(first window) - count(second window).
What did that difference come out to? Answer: 4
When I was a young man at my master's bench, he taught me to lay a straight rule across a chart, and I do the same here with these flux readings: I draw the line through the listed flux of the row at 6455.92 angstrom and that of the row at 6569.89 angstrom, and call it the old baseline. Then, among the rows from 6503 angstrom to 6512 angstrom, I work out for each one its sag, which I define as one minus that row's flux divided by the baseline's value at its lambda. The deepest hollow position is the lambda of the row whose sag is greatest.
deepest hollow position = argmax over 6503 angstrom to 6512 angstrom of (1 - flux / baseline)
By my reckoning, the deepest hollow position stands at 6503.66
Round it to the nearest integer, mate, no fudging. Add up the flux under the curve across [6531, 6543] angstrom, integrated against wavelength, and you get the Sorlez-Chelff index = 15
